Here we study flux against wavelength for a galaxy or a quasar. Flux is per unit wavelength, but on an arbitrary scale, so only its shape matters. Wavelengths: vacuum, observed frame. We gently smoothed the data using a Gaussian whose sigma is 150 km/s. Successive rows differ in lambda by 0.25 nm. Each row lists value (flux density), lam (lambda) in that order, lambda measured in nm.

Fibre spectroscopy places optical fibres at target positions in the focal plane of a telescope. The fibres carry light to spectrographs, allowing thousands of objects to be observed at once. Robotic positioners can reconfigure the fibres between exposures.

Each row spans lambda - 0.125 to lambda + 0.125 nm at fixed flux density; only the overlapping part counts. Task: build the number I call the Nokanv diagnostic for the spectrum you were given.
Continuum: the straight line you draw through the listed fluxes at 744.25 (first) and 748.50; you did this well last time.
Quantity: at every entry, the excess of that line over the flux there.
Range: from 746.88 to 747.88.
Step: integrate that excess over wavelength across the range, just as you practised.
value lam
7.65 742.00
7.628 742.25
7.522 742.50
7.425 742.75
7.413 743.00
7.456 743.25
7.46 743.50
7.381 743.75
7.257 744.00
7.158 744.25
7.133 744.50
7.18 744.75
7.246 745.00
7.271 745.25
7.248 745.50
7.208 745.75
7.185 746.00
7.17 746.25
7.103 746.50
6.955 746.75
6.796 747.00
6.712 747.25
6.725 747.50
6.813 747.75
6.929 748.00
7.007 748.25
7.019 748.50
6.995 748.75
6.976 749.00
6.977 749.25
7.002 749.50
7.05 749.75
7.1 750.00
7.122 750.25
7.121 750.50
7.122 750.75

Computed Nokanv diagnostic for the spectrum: 0.29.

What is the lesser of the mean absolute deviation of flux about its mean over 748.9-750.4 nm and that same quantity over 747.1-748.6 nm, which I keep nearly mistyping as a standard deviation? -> 0.053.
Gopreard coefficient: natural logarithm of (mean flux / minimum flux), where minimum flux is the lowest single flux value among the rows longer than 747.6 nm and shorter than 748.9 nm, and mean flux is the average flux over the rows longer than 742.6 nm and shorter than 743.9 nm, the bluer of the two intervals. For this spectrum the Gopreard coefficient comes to 0.09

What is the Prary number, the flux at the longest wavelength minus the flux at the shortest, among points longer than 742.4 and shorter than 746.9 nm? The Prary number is -0.57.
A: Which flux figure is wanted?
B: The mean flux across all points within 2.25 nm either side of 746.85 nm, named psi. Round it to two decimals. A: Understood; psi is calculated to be 7.03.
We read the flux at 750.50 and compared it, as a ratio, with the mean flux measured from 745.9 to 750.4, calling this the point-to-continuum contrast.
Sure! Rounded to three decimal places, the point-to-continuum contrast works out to 1.020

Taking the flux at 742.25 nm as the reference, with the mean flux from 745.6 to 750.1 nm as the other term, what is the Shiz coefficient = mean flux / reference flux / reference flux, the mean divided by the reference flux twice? 0.120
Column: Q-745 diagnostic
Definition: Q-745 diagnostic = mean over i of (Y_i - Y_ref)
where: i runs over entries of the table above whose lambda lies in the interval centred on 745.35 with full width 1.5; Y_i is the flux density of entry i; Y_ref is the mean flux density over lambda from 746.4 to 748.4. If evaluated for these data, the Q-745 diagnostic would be 0.34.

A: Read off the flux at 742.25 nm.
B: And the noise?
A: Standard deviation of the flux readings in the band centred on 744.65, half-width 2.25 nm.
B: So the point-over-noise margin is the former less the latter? 7.48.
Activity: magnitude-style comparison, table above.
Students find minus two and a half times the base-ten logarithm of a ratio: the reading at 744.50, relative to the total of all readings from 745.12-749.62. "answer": 3.1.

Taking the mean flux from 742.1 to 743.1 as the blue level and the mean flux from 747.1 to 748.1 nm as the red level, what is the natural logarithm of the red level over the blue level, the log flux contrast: -0.10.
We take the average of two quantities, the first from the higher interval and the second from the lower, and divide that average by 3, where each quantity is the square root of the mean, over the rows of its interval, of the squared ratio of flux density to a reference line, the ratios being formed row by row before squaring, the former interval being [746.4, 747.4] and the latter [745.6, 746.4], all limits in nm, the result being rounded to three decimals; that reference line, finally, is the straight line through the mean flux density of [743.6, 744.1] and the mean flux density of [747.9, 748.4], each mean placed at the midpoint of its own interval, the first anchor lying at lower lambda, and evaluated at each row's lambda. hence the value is 0.330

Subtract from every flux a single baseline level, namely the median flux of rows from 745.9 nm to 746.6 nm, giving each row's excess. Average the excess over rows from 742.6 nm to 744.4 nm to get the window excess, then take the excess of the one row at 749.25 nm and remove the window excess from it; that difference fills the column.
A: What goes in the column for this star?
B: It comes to -0.4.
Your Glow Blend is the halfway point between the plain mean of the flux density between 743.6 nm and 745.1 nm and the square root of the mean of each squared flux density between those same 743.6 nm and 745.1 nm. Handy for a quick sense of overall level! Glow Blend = 7.2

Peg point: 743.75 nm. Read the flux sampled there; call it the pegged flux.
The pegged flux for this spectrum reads 7.381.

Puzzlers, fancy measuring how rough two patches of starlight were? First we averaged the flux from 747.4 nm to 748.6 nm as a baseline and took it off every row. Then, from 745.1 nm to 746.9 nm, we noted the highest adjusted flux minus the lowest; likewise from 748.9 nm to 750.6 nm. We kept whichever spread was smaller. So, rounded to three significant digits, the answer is 0.146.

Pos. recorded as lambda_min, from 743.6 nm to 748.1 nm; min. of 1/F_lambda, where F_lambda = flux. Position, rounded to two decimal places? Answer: 743.75 nm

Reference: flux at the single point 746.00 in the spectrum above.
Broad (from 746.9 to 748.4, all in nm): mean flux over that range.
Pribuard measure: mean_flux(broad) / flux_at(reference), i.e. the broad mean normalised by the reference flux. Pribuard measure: 0.951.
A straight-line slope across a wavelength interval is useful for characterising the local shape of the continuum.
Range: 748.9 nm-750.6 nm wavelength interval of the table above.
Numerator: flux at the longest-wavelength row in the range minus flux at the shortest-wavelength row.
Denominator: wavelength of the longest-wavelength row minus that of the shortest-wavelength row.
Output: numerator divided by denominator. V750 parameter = 0.10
